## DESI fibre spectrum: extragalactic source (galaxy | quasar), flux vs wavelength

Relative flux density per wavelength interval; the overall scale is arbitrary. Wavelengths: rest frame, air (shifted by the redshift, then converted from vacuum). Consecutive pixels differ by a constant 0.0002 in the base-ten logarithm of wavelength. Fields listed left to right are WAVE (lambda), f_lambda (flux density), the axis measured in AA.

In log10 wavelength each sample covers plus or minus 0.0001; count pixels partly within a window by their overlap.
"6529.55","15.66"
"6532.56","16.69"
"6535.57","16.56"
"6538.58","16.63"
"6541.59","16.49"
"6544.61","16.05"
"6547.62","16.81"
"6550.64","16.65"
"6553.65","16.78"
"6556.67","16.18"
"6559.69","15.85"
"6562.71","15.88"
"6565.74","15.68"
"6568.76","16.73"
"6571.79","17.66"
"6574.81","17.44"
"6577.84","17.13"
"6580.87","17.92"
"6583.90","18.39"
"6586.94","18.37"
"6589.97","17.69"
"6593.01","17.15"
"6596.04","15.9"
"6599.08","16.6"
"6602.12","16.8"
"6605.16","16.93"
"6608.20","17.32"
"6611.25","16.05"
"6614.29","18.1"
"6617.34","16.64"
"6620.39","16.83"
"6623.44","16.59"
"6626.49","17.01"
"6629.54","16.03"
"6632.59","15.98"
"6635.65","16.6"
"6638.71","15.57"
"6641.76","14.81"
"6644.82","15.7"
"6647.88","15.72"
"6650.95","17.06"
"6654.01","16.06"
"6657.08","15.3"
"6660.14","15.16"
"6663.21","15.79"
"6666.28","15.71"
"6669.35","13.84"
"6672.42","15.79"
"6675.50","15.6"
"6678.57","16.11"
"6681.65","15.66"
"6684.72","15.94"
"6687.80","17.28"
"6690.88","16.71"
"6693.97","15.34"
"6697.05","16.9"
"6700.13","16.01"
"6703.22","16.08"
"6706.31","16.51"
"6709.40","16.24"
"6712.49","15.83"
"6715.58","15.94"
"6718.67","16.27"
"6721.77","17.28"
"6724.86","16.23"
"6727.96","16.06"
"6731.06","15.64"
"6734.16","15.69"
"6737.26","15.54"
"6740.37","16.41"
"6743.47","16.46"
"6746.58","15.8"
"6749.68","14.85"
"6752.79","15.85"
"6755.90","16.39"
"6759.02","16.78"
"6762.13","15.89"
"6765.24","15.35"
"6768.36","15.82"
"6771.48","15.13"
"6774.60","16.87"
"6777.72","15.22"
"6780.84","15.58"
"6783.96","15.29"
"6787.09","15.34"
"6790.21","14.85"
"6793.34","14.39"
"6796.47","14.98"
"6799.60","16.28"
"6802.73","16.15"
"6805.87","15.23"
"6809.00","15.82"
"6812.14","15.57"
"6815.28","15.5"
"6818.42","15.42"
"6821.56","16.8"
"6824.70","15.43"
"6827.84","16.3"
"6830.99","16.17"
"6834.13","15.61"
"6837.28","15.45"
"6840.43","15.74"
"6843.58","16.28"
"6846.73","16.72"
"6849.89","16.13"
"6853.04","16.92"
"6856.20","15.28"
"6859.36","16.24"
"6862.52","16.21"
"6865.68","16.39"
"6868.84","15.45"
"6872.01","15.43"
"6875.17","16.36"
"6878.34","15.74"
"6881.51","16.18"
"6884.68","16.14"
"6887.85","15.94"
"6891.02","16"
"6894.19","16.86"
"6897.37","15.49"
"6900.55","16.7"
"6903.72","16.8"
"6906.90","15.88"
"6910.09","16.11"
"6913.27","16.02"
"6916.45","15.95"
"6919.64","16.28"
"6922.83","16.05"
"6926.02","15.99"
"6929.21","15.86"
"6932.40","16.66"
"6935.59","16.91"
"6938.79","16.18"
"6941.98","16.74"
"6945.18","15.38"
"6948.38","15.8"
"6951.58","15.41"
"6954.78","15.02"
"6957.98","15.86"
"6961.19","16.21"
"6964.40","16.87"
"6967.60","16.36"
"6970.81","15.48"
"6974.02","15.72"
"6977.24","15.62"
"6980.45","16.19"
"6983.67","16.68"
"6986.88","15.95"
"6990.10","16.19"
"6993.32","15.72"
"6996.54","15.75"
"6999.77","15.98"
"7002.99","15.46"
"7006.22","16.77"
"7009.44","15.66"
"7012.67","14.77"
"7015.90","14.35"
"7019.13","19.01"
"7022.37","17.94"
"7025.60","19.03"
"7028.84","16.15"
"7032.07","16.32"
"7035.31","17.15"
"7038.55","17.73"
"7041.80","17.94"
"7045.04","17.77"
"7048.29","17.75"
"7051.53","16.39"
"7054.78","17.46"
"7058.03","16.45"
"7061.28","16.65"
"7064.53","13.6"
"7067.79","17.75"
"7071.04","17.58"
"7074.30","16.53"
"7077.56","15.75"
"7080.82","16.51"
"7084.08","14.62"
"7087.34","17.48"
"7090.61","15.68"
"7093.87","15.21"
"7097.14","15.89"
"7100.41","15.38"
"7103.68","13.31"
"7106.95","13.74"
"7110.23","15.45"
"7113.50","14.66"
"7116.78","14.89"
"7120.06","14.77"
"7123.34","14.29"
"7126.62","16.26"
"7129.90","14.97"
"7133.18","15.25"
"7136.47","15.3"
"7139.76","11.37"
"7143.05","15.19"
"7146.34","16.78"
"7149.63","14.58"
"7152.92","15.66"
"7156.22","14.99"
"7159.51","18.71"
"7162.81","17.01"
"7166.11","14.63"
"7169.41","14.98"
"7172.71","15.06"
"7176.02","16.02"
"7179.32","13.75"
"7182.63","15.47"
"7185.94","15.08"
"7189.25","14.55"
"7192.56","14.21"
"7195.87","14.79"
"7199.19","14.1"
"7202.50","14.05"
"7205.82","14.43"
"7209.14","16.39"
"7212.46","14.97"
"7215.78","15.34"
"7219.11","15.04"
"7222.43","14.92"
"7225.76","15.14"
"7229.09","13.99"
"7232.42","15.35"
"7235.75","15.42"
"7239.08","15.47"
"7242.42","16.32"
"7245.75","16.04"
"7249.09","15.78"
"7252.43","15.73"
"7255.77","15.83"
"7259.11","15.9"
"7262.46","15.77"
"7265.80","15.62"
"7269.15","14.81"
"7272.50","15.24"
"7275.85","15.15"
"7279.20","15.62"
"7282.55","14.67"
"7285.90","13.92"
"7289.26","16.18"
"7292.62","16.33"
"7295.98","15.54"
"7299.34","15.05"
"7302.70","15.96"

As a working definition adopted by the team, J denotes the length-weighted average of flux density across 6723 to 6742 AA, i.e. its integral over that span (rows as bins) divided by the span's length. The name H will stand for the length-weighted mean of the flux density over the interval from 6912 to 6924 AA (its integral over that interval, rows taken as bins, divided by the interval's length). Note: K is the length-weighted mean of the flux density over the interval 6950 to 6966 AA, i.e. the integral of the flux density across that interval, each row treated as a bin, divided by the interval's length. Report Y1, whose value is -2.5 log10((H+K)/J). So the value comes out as -0.75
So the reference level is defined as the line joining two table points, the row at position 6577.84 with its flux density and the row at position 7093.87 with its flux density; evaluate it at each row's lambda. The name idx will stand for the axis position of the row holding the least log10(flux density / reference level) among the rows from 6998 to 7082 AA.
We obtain 7064.53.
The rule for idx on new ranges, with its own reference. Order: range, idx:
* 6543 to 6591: 6565.74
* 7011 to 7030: 7015.90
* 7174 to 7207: 7179.32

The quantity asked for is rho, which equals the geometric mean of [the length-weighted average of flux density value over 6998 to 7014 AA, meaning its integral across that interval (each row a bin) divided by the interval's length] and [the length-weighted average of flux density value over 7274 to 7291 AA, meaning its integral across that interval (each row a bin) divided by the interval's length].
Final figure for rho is 15.4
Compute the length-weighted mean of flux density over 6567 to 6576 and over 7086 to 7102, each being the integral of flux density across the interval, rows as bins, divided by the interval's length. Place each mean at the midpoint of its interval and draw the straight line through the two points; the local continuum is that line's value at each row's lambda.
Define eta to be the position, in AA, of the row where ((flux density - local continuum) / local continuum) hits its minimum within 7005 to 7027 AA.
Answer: 7015.90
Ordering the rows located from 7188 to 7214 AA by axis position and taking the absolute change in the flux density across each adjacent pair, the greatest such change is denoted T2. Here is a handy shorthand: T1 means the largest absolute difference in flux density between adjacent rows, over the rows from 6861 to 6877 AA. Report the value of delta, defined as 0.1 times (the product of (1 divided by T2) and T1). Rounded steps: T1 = 0.94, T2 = 2.0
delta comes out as 0.05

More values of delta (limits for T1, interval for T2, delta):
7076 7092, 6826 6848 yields 0.51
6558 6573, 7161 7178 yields 0.04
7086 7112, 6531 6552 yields 0.27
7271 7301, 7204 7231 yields 0.12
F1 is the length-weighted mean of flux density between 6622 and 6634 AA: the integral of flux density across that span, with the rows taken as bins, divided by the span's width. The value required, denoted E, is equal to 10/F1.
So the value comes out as 0.609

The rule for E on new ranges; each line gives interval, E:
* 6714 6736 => 0.619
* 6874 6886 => 0.622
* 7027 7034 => 0.611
